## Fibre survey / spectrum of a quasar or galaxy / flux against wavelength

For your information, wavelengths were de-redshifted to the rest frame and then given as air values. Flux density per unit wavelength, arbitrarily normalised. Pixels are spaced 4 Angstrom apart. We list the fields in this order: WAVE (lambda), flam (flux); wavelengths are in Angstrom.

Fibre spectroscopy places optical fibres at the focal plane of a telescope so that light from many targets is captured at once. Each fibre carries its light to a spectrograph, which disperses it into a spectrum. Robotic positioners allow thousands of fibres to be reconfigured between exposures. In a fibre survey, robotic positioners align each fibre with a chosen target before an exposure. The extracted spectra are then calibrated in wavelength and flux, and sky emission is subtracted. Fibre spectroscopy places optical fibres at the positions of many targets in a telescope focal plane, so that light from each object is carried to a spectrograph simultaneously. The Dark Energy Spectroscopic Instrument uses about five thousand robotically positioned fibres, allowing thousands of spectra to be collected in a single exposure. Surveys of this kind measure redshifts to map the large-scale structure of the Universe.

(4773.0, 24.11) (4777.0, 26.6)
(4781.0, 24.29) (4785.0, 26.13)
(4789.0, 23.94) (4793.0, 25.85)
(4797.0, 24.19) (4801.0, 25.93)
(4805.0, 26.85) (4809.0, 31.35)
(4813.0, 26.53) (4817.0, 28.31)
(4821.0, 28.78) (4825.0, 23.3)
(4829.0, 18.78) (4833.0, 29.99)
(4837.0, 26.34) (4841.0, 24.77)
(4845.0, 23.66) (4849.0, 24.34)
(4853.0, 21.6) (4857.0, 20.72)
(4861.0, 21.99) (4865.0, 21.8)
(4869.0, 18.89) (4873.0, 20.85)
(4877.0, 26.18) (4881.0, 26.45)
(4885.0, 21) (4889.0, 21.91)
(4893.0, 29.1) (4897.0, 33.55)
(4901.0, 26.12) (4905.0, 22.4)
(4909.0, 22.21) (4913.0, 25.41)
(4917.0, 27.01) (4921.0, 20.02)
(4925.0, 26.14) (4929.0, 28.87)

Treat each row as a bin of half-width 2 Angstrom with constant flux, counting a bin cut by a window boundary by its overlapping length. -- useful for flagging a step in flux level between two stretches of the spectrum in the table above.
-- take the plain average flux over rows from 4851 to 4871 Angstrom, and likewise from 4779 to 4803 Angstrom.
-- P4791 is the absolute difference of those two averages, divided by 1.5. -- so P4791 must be 2.7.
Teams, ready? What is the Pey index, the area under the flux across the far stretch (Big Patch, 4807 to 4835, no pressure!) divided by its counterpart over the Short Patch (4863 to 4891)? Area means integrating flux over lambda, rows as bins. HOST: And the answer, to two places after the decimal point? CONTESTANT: 1.19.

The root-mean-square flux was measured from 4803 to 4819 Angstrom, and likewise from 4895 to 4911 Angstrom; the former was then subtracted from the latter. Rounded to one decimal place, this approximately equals -1.9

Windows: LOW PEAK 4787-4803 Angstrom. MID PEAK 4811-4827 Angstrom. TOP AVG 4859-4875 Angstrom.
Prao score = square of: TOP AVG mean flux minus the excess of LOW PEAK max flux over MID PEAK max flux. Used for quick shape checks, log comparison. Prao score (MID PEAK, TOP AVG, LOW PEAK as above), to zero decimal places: 563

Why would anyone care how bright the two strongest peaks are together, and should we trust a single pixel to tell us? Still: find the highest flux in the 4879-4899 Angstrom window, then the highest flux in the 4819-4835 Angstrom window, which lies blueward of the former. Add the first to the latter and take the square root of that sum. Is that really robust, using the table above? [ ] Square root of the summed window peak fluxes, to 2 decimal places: 7.97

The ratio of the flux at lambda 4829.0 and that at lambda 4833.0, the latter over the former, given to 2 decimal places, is 1.60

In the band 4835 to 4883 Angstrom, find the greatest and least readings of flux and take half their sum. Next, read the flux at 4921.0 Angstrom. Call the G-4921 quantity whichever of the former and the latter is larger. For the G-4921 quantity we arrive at 22.7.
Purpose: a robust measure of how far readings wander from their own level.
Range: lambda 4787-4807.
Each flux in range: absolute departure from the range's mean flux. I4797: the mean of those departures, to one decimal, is 1.0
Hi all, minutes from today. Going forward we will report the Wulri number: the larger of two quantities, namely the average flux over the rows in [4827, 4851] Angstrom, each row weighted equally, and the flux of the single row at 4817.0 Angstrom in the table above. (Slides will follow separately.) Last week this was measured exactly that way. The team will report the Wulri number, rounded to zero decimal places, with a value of 28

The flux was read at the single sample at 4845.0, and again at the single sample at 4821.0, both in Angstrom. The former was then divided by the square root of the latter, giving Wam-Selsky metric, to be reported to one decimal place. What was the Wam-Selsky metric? 4.4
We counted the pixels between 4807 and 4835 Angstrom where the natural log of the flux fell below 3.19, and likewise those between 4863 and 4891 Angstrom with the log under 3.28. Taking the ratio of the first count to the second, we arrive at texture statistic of 0.29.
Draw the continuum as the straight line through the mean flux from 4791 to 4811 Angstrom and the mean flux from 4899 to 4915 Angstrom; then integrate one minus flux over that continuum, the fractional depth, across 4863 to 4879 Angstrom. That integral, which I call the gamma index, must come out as 2.0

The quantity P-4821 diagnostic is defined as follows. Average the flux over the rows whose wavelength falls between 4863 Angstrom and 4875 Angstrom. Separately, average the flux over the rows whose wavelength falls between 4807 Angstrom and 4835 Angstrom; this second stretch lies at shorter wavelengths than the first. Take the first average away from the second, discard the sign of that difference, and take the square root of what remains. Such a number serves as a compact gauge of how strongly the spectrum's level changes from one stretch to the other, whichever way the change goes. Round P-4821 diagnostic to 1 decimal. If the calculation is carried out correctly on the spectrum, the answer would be 2.5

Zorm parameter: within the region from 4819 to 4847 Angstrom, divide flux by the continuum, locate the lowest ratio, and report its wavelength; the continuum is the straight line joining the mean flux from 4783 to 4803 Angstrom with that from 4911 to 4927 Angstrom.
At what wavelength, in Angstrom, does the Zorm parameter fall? 4829.0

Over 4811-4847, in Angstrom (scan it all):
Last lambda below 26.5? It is 4845.0 Angstrom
